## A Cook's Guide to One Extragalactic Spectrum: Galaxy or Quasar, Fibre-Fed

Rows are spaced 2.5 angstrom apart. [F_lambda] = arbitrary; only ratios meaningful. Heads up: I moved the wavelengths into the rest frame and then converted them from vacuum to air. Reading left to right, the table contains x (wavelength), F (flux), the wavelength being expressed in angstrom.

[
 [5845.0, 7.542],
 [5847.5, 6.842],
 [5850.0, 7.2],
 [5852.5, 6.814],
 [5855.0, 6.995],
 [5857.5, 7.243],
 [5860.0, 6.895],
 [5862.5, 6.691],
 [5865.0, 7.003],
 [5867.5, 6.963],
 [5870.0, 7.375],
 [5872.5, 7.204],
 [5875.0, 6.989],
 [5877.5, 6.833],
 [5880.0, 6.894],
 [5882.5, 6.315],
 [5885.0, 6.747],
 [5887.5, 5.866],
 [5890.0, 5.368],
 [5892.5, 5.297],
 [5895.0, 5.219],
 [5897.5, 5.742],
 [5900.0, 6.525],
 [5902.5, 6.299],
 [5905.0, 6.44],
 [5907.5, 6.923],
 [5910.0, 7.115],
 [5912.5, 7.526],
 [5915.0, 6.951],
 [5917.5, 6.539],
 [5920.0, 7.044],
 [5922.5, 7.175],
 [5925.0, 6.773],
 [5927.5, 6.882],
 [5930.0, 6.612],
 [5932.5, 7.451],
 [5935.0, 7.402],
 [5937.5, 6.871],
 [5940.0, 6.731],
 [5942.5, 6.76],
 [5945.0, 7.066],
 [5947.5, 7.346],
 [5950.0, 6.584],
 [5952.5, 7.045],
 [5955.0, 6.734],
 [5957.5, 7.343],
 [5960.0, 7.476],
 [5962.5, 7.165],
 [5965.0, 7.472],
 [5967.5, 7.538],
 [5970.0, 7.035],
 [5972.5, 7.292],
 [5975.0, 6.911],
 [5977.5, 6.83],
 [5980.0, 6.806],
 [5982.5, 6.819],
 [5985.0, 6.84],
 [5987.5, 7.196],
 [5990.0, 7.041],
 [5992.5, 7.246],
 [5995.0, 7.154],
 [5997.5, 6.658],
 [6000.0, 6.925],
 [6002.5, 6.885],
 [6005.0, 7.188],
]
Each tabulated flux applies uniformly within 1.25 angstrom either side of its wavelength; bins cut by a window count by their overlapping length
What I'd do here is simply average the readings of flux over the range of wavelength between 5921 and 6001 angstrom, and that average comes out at 7.04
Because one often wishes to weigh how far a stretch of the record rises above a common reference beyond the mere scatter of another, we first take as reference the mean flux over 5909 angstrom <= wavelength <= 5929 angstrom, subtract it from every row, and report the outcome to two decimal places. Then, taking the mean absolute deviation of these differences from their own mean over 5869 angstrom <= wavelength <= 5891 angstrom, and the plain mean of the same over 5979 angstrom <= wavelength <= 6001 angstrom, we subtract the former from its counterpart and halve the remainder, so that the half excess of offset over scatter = -0.27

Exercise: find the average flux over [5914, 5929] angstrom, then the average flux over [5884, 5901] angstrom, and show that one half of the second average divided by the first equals 0.42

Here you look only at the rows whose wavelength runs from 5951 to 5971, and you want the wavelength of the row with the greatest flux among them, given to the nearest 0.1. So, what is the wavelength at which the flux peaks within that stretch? 5967.5 angstrom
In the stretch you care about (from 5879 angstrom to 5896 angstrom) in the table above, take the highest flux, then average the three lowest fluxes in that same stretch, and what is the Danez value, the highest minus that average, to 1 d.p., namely 1.6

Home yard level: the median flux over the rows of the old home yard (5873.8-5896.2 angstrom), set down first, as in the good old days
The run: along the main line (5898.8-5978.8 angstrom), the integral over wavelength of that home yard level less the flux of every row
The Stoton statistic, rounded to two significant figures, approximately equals -54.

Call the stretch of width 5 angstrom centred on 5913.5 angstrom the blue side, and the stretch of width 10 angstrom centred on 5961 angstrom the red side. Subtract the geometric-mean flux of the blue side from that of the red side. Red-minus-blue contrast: 0.1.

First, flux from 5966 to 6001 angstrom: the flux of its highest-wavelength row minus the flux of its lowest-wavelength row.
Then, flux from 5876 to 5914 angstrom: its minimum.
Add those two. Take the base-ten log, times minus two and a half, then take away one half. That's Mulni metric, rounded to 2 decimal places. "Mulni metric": -2.16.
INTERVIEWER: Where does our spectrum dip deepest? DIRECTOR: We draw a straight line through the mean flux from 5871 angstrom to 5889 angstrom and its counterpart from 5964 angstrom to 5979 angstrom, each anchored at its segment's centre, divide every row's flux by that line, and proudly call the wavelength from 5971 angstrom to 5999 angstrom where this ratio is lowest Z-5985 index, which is 5997.5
